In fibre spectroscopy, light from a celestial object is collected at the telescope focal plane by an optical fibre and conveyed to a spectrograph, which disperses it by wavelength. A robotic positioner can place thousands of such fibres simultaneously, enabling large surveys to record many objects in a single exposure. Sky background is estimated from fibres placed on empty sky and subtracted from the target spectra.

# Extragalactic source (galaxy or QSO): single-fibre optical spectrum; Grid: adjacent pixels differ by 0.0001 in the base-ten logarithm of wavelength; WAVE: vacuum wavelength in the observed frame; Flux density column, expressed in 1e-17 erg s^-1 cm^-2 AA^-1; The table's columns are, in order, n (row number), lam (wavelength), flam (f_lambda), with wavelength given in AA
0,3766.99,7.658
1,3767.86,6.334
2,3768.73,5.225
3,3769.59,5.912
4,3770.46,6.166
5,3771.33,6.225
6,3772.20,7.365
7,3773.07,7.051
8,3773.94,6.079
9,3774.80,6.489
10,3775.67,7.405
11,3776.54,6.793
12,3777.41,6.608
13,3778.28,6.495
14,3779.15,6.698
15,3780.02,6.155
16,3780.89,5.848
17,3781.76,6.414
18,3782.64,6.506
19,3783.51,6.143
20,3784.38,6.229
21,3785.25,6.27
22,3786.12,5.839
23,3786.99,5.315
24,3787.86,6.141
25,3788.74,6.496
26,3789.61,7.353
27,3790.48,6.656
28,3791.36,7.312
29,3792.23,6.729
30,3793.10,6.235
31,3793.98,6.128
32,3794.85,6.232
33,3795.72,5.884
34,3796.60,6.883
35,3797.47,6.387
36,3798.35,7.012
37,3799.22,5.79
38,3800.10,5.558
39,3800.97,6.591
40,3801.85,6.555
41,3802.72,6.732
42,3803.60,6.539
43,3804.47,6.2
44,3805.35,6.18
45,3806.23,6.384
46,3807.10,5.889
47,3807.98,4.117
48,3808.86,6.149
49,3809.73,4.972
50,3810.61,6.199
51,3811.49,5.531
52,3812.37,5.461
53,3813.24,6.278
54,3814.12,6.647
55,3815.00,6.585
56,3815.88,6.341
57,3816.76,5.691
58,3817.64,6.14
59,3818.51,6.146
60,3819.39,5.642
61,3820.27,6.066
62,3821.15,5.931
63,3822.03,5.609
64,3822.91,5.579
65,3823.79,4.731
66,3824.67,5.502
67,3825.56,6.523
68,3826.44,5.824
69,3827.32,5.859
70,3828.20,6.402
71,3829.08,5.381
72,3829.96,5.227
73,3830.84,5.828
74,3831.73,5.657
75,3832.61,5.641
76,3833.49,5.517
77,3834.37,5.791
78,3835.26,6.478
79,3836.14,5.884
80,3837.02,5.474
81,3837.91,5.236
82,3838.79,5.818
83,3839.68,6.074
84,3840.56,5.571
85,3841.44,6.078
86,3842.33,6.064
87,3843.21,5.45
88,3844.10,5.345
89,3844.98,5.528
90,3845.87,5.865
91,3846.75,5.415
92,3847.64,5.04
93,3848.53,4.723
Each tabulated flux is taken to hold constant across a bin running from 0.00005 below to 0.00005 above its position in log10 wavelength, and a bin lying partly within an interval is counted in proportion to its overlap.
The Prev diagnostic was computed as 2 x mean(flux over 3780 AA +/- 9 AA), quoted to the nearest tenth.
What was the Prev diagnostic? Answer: 12.8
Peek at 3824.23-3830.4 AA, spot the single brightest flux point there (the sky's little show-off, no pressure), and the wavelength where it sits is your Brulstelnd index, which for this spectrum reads 3825.56 AA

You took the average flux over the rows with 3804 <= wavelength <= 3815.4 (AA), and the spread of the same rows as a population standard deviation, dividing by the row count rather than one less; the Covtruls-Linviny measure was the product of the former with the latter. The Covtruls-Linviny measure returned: 4.0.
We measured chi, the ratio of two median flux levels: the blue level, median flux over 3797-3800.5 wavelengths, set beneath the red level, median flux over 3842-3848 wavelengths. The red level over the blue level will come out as 0.90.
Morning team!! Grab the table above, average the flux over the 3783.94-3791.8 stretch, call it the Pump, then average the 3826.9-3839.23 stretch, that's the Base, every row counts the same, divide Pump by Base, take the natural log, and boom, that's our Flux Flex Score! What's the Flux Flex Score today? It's 0.111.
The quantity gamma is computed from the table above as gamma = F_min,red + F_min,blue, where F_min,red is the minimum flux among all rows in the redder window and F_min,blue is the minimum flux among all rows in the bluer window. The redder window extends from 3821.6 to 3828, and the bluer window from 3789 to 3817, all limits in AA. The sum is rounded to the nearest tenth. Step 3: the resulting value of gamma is 8.8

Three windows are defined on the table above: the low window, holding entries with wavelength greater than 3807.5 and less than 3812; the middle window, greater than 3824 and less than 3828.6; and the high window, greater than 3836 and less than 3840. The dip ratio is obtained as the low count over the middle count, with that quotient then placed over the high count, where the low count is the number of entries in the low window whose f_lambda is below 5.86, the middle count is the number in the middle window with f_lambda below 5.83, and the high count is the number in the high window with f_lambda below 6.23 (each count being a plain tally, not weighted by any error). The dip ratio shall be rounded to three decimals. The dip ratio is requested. 0.300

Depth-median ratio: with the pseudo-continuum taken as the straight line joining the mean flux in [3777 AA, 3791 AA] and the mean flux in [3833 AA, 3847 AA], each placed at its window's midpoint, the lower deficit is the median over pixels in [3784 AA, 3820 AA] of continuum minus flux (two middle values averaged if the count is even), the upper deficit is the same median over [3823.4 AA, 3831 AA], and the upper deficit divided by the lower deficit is -0.5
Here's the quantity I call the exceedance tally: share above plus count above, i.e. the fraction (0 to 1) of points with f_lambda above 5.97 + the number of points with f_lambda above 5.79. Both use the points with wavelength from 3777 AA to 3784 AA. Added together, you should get 9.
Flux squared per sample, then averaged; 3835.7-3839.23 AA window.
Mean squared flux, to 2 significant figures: 31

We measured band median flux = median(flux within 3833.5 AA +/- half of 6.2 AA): 5.79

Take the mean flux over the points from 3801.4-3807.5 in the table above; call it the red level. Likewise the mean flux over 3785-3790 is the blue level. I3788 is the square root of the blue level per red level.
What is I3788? 0.99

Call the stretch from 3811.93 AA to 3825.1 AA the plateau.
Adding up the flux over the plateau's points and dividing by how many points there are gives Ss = 5.9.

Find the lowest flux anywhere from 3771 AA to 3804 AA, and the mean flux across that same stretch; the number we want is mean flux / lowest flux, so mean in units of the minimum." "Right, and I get 1.21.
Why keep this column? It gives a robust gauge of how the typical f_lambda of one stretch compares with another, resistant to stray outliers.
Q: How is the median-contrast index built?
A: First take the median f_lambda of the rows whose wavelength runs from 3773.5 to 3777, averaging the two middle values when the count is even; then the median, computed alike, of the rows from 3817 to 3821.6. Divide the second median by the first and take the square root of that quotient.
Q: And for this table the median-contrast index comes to 0.956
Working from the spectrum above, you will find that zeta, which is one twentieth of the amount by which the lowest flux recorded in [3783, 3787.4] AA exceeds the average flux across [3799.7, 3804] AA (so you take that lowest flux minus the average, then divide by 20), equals -0.054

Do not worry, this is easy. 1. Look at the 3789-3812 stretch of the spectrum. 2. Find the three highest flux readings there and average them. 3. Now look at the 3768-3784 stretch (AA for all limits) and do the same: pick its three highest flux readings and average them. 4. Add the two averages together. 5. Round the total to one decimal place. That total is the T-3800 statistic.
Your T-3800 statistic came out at 14.5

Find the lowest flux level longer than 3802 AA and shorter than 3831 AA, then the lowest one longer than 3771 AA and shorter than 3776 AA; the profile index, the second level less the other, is 2.0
